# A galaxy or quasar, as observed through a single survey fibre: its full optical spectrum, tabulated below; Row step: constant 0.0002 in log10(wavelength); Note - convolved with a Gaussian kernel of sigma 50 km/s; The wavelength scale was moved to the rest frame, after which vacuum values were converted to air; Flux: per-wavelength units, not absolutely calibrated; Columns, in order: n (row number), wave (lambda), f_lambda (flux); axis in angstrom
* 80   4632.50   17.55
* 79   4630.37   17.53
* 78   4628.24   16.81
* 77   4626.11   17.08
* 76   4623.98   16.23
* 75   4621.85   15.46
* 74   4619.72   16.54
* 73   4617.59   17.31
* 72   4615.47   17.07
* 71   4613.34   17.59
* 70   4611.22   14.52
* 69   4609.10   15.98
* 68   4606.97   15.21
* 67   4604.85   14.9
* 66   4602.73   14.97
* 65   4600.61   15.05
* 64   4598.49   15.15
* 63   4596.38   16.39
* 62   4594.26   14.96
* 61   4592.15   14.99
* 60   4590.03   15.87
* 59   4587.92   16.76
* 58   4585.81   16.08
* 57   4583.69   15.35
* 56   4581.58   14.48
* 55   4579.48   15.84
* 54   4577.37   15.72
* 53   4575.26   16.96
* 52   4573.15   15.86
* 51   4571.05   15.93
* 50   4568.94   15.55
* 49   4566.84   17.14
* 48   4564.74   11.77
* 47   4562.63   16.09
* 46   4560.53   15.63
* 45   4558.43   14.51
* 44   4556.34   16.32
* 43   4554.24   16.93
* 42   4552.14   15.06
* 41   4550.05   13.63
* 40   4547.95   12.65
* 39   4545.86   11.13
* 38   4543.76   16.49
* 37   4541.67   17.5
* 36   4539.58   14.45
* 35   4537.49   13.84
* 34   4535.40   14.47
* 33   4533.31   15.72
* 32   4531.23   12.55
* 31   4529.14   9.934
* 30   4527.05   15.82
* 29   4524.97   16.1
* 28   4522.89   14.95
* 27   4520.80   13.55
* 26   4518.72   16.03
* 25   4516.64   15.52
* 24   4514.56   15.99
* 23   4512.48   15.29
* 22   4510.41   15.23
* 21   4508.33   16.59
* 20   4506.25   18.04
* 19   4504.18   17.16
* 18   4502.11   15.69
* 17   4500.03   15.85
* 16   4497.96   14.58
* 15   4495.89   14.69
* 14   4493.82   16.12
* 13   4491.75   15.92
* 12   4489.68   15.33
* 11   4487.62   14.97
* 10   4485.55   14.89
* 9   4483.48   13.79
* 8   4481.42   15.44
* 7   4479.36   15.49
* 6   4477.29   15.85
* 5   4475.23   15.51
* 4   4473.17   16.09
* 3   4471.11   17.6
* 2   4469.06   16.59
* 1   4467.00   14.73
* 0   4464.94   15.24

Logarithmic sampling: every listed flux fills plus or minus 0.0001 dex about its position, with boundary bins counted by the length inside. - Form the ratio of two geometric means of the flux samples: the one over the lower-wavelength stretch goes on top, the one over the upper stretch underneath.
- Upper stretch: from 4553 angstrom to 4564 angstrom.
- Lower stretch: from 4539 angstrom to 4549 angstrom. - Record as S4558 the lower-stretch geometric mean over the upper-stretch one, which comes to 0.90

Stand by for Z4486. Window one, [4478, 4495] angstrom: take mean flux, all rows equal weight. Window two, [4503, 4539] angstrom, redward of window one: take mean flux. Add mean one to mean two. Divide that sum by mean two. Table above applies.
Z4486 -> 2.01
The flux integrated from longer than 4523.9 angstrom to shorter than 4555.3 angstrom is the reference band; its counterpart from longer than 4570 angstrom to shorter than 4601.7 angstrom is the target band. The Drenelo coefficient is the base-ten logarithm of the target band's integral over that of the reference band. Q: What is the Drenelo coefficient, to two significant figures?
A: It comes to 0.041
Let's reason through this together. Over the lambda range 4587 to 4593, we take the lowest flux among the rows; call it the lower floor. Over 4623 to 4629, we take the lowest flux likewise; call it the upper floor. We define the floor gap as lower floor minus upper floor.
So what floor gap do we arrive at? -1.2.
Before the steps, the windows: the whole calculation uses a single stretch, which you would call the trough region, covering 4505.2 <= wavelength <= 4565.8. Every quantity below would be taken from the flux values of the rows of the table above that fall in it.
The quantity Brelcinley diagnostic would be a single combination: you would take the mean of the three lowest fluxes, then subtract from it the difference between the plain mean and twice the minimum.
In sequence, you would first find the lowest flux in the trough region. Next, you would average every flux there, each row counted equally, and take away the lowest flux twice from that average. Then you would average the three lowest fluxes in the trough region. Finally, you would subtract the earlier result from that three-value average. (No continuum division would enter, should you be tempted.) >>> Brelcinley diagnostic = 15.9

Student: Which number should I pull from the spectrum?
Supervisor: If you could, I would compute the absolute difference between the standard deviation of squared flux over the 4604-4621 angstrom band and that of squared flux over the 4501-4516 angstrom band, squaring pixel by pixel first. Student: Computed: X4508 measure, 3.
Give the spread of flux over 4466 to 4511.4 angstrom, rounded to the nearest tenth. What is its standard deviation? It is 1.0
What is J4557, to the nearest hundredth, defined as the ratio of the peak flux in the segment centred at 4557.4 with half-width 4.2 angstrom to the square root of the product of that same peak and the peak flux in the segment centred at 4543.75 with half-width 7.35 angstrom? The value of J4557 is 0.98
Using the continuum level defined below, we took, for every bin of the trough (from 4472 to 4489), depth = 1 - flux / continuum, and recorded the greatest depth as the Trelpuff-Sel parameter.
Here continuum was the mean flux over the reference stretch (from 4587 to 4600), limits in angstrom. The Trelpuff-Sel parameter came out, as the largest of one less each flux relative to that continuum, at 0.12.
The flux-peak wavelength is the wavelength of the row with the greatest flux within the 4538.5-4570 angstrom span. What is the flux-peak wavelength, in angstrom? 4541.67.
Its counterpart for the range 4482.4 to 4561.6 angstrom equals 4506.25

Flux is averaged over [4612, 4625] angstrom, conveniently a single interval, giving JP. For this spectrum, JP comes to 16.7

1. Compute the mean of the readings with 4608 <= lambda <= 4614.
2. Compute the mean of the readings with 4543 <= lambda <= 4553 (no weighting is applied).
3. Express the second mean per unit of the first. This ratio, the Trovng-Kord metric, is 0.860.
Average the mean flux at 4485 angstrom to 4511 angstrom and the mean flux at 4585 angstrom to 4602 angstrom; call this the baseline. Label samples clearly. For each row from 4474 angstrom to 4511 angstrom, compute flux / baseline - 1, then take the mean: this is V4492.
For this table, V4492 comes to -0.006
